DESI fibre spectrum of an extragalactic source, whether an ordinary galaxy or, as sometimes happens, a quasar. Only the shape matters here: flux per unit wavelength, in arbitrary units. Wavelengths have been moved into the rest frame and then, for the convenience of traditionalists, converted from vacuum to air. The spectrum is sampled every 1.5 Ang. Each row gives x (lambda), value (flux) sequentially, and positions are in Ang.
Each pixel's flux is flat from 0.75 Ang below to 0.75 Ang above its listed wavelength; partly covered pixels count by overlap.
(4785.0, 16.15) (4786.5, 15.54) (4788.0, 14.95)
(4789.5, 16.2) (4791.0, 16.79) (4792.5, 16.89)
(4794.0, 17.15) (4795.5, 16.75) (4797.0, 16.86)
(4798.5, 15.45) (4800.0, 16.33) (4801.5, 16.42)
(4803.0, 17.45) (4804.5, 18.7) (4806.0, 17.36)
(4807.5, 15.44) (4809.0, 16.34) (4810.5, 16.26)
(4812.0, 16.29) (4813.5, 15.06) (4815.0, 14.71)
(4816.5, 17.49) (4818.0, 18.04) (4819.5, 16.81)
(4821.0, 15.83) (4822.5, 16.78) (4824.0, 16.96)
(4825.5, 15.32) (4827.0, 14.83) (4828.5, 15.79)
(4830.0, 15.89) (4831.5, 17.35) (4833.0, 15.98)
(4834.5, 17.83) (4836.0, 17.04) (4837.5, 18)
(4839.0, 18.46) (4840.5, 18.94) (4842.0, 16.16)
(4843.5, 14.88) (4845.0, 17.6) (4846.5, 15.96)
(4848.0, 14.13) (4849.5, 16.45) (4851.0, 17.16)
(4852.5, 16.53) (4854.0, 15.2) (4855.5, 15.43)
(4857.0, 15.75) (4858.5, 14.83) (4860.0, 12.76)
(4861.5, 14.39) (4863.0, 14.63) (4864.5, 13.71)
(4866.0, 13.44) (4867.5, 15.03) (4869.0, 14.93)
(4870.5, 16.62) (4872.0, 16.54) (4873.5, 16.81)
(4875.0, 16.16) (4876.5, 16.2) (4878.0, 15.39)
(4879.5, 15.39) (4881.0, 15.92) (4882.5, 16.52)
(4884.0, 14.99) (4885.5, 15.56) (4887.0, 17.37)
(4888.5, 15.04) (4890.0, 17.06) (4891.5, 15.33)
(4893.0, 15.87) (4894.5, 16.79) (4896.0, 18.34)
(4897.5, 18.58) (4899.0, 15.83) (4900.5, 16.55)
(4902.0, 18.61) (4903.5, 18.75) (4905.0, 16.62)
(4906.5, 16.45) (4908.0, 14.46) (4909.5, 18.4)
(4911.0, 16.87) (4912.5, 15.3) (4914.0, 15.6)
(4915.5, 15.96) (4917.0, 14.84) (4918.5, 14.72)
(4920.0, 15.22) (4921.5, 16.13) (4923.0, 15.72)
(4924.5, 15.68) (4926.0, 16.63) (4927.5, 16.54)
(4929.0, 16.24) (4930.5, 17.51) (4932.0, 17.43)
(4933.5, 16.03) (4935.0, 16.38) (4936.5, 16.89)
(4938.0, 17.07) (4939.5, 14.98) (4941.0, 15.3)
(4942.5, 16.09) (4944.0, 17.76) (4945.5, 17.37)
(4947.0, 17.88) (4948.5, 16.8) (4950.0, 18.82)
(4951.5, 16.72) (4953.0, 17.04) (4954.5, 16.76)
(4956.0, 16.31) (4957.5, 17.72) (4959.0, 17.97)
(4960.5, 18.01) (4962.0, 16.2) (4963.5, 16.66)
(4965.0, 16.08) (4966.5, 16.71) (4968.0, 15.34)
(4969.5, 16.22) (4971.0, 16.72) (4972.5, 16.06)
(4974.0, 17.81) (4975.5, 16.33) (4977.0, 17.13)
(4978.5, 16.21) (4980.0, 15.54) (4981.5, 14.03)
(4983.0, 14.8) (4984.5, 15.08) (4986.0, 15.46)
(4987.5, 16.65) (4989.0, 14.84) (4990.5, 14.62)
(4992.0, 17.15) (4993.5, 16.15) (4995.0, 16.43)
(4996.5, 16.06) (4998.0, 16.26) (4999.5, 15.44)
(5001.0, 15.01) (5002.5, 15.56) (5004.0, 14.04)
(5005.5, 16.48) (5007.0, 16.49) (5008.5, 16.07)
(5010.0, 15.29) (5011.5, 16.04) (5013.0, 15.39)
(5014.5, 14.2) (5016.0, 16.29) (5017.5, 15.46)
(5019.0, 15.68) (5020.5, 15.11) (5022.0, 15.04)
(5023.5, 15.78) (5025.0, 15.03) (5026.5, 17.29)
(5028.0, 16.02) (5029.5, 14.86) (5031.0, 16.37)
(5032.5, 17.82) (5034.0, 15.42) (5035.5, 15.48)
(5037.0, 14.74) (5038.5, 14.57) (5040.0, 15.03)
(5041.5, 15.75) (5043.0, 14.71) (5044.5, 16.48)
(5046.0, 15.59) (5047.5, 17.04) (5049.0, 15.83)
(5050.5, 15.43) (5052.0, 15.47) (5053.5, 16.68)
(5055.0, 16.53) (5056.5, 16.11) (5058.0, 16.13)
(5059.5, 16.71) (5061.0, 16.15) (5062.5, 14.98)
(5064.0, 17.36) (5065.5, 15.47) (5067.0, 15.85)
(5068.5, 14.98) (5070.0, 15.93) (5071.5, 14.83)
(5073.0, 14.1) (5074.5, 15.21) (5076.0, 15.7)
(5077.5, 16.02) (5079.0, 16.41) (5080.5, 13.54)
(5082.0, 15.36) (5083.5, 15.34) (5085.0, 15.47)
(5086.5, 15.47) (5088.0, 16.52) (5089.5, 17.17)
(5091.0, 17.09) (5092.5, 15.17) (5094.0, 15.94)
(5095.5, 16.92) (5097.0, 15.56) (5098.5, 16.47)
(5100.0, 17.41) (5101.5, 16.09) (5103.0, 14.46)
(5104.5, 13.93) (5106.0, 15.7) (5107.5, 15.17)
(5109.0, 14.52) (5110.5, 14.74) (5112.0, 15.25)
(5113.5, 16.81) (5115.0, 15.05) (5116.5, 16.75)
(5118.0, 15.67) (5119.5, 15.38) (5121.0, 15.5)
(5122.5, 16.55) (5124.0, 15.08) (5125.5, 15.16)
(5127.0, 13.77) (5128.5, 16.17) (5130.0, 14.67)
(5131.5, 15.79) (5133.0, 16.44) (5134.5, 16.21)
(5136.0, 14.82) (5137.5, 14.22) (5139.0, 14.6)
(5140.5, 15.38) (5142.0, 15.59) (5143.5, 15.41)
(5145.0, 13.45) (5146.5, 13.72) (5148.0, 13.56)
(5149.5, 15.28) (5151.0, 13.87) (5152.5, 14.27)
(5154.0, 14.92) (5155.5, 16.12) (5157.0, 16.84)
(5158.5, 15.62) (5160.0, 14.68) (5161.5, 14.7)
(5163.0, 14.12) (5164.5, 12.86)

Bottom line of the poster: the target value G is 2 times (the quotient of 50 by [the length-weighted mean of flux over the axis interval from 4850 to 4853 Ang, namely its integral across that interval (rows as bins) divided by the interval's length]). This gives 5.9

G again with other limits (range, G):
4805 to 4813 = 6.1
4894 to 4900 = 5.8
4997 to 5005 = 6.5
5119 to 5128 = 6.6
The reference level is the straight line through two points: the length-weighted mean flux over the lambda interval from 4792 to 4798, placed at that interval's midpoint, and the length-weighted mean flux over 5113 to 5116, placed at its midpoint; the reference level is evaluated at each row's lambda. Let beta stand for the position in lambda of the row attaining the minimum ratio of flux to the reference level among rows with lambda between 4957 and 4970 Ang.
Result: 4968.0 Ang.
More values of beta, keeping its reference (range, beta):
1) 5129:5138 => 5137.5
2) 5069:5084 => 5080.5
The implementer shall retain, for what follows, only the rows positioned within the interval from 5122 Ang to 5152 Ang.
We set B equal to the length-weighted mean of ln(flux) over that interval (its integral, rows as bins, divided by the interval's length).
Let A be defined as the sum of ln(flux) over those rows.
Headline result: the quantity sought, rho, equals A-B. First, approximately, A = 54.1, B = 2.70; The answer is 51.4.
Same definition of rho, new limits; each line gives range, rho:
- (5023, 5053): 52.3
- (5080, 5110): 52.2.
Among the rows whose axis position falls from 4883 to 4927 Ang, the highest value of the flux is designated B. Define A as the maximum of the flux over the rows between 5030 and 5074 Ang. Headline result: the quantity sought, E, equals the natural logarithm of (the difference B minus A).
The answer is -0.1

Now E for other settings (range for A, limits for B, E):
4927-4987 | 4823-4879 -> -2.1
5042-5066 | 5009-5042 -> -0.8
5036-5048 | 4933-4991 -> 0.6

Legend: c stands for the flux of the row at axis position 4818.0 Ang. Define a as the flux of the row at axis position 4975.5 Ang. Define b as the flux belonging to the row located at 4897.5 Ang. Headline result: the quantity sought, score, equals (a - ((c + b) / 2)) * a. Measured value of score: -32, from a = 16.33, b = 18.58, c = 18.04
